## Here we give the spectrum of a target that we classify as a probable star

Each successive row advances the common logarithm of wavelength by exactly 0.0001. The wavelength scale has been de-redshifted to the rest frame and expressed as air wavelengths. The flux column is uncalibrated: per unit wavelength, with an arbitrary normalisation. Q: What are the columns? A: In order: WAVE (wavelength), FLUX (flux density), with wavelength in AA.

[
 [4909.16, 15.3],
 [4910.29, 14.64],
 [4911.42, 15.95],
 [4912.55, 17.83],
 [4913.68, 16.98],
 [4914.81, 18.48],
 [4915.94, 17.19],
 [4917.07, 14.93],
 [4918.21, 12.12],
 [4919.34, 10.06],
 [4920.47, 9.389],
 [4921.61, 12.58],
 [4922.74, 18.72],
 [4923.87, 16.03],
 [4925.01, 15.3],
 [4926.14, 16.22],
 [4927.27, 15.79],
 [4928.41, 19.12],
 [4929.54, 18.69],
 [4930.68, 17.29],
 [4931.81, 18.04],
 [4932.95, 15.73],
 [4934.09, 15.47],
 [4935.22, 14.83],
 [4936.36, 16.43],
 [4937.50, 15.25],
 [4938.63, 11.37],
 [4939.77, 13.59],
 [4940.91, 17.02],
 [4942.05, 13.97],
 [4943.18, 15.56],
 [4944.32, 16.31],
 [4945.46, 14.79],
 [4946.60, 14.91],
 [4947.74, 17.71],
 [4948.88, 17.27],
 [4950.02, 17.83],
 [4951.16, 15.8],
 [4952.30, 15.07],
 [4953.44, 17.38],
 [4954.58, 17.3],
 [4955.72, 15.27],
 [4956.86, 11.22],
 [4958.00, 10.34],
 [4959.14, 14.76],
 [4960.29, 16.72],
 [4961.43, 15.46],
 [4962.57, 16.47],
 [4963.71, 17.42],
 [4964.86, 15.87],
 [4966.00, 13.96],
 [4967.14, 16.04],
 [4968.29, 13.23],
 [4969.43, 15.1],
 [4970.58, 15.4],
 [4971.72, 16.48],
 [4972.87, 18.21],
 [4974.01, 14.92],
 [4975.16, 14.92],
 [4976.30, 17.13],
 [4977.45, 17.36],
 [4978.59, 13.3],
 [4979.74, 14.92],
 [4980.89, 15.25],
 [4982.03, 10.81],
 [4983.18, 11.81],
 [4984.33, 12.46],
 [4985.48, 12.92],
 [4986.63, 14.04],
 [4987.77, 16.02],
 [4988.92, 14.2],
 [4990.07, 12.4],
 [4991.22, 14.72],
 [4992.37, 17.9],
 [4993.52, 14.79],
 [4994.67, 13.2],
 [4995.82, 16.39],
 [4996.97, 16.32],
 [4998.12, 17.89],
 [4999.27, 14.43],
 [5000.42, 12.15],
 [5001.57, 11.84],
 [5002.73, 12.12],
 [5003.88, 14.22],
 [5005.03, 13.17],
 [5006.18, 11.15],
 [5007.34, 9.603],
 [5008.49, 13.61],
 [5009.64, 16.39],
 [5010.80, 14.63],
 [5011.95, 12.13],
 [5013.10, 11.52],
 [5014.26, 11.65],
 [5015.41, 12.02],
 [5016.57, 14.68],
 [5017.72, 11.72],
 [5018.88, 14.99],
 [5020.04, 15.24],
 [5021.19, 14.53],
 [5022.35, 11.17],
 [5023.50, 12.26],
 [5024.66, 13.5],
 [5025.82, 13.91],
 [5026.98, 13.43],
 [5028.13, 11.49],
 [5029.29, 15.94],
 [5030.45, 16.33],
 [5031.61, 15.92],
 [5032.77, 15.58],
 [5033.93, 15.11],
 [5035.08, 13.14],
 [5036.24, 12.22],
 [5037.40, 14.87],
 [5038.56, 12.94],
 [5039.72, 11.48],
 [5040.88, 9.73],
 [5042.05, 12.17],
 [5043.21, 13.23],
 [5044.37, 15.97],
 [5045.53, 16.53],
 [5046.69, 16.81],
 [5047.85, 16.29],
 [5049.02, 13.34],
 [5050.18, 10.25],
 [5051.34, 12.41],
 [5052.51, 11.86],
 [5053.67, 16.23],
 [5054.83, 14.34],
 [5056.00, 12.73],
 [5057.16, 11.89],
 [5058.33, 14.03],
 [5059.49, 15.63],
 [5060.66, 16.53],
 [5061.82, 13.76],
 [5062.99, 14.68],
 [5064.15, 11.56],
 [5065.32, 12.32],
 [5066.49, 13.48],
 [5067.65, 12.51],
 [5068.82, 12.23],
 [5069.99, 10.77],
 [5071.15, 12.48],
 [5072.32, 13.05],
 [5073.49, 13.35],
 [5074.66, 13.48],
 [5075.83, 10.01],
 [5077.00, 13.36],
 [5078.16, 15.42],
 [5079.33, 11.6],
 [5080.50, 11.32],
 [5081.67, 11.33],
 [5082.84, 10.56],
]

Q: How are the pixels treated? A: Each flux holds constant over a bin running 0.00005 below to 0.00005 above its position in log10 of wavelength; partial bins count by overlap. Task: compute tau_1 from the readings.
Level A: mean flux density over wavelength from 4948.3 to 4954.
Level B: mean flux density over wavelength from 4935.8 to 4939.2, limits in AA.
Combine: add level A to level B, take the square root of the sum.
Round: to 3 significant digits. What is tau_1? 5.57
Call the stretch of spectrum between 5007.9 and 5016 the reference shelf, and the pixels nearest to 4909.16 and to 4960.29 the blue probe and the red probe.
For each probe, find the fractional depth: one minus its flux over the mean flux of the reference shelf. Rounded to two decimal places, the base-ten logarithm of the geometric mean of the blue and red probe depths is -0.67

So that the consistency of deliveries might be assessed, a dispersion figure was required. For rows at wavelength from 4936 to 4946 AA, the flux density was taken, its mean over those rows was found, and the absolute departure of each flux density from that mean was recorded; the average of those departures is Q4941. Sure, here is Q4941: 1.33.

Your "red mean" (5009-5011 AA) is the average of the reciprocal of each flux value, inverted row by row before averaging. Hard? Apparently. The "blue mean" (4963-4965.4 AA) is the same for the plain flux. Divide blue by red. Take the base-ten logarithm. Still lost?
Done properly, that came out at 2.41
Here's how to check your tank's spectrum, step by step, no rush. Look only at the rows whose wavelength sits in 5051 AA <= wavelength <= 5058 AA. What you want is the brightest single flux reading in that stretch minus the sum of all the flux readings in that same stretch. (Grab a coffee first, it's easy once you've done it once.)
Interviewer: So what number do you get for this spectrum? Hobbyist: -63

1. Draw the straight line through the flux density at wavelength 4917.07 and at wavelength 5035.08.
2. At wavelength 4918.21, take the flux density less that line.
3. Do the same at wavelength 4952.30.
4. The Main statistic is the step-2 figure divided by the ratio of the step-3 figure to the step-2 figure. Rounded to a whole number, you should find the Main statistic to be 12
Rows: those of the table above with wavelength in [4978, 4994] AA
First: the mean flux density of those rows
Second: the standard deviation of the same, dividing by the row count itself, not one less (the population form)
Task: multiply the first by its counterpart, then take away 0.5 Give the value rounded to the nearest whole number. 24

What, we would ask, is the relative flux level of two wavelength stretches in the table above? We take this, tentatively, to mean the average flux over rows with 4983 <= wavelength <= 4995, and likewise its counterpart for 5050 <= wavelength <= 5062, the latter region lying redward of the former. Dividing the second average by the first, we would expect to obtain 0.97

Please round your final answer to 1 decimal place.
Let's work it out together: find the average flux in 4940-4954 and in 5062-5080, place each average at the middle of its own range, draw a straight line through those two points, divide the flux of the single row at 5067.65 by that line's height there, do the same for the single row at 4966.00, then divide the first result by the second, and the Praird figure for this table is 1.1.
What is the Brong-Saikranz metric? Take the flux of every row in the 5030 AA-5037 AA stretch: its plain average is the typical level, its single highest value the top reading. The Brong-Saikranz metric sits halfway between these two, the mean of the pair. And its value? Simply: 15.5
